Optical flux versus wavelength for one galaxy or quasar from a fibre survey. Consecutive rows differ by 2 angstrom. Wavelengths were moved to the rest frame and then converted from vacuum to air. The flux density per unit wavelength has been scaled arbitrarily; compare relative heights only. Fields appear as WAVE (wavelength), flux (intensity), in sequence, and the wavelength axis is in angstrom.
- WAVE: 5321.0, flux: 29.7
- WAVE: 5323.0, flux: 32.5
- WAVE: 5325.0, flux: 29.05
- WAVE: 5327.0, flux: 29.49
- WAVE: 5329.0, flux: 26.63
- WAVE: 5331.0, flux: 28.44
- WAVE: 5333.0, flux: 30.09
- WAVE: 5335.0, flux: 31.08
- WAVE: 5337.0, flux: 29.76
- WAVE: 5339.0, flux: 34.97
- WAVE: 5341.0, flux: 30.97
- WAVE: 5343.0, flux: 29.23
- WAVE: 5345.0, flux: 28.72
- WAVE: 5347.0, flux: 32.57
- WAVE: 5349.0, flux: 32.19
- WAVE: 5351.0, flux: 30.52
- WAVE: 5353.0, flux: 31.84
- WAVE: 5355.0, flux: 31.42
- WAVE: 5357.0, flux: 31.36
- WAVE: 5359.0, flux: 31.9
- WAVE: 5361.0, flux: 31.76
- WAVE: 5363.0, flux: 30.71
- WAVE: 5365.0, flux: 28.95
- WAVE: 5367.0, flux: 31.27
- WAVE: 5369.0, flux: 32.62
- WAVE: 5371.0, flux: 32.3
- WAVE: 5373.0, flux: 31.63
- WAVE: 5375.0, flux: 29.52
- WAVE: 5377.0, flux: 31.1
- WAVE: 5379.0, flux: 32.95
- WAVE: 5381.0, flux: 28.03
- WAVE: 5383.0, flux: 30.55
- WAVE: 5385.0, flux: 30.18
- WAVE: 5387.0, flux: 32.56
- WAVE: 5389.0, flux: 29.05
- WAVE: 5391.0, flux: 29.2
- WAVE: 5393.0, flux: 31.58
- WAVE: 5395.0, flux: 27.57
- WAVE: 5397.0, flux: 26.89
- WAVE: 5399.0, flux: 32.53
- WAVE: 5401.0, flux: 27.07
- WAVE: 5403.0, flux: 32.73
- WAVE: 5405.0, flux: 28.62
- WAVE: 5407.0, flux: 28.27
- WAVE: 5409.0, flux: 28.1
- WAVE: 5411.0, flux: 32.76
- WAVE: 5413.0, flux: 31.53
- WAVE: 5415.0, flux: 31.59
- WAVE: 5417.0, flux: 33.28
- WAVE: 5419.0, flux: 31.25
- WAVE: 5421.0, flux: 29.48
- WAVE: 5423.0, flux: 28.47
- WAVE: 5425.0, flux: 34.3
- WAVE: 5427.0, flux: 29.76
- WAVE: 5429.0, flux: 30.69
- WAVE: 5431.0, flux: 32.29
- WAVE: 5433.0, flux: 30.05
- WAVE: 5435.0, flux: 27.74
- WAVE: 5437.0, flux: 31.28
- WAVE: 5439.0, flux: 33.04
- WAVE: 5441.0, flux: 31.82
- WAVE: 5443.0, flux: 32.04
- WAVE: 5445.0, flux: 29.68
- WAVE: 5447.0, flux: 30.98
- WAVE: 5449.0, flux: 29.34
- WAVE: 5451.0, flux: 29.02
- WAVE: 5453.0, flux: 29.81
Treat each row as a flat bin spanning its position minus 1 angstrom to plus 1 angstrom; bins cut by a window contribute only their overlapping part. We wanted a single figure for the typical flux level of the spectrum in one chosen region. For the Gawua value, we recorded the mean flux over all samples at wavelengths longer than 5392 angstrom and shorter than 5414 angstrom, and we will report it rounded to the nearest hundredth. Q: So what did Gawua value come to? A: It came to 29.79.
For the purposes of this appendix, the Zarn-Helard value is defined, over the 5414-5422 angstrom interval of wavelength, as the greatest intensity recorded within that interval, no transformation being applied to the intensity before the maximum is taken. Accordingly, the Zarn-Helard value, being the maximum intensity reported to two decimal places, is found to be 33.28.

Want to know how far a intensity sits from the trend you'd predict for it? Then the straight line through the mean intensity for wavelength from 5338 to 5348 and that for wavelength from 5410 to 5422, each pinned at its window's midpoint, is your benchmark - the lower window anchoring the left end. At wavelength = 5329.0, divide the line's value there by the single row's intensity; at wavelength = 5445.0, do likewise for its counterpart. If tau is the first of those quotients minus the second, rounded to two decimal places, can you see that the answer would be 0.10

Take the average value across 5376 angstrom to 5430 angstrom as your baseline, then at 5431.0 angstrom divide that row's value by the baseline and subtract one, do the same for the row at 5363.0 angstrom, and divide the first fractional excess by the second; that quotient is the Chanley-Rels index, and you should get 5.7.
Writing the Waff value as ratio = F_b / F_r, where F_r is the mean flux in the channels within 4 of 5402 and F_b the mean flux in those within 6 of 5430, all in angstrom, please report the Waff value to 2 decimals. 1.02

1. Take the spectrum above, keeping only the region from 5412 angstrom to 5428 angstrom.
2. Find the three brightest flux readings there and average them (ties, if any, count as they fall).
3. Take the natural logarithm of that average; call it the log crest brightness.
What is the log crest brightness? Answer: 3.498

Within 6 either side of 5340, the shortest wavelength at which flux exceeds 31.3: 5339.0 angstrom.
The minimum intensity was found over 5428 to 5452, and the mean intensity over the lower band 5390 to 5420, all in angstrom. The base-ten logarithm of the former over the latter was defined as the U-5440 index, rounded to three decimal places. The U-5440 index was -0.037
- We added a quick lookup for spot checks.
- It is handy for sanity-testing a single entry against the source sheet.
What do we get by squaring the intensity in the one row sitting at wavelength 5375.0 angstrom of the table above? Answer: 871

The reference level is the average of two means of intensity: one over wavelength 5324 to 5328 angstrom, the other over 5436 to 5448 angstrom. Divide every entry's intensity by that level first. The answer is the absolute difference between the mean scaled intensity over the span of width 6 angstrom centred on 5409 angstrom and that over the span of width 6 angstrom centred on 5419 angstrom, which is 0.054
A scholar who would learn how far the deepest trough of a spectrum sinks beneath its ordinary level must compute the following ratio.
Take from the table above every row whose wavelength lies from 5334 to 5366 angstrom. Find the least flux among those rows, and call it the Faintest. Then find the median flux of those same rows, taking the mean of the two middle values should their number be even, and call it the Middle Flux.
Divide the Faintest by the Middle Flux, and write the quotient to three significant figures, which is 0.920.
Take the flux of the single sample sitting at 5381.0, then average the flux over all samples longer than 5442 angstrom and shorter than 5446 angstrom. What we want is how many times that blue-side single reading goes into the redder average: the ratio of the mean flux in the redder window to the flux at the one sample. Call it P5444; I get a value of 1.10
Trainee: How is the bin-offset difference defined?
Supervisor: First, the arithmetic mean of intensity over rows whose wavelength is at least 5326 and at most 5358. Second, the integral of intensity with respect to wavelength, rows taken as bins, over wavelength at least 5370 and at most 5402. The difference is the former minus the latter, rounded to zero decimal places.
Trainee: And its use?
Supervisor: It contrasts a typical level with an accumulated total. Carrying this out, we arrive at -935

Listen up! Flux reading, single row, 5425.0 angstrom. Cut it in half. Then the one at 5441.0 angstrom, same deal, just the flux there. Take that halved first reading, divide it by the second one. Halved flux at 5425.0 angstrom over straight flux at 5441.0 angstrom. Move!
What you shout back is 0.54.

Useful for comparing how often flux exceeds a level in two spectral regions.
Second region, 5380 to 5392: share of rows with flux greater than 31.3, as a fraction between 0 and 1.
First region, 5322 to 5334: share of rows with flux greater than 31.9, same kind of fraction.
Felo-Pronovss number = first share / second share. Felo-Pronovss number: 1.00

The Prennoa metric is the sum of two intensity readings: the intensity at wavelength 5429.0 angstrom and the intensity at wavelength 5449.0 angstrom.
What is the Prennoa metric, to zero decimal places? 60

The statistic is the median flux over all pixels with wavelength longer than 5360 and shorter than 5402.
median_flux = 30.7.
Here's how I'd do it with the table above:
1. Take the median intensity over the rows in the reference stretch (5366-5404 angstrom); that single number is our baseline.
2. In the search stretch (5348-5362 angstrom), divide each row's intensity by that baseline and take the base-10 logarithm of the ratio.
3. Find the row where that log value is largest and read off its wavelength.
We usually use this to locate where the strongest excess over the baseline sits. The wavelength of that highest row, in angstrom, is 5349.0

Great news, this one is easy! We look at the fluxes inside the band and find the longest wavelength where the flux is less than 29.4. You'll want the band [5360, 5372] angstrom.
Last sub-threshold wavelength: 5365.0 angstrom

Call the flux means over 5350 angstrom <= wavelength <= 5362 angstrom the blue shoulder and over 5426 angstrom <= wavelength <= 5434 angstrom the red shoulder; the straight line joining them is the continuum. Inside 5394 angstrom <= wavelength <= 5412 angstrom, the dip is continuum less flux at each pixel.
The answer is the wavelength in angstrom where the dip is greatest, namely 5397.0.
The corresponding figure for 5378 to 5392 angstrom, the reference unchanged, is 5381.0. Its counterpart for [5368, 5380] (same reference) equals 5375.0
